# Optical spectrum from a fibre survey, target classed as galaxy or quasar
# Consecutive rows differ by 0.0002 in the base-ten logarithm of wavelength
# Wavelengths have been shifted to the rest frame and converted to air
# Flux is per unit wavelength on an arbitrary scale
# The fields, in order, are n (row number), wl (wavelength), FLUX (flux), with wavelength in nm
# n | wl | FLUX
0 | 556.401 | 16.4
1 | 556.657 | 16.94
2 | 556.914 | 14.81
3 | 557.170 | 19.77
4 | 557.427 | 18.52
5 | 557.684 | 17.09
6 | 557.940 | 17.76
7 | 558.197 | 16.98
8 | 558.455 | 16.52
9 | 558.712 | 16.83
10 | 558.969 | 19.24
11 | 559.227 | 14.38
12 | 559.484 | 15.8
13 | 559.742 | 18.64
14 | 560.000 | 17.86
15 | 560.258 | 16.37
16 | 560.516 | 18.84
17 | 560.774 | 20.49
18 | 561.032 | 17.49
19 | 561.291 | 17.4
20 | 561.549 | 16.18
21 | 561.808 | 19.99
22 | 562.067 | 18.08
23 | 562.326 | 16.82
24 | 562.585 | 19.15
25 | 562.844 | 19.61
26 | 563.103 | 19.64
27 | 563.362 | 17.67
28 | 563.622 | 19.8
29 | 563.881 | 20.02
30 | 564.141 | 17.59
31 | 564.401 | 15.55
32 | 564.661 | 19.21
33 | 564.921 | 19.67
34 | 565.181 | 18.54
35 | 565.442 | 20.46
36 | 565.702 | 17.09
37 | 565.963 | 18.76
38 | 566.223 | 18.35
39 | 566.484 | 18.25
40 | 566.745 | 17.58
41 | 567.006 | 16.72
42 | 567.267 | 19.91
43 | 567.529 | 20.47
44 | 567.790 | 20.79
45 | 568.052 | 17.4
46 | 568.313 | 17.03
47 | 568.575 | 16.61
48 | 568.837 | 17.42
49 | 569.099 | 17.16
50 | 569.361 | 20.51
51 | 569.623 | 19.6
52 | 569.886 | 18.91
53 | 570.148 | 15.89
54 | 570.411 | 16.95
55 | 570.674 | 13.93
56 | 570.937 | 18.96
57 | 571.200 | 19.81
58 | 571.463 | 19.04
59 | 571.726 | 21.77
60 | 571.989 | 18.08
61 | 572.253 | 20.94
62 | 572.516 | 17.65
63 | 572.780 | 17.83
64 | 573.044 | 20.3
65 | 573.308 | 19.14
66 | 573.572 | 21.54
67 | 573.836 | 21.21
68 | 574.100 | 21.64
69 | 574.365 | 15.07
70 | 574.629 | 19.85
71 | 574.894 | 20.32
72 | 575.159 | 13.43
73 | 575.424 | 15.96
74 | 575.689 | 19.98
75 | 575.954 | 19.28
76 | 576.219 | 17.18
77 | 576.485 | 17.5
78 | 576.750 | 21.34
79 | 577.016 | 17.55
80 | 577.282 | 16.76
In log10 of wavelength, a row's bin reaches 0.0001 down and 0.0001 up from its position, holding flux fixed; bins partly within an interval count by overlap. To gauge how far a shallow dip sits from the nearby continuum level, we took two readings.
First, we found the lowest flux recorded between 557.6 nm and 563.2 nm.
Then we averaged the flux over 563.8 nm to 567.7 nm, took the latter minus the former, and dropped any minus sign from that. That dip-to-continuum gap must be 4.2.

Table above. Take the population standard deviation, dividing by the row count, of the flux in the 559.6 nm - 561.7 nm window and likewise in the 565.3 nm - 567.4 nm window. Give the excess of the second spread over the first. -0.1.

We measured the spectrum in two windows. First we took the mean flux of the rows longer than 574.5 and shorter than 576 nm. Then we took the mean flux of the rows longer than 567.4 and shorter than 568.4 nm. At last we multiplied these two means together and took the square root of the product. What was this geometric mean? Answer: 18.5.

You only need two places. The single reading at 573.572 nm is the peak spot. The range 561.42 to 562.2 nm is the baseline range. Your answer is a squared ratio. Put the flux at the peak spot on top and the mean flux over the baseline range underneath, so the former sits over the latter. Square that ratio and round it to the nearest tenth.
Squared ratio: 1.4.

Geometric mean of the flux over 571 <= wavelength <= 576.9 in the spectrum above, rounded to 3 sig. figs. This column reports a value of 18.9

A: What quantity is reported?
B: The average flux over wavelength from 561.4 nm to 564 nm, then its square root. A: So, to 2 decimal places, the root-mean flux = 4.32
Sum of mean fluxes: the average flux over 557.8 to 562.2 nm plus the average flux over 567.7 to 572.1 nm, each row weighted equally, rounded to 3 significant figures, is 35.8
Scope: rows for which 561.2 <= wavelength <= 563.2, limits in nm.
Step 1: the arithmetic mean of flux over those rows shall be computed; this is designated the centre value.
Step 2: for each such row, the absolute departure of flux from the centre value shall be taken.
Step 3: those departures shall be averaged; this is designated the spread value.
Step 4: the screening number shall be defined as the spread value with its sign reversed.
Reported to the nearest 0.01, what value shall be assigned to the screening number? -1.24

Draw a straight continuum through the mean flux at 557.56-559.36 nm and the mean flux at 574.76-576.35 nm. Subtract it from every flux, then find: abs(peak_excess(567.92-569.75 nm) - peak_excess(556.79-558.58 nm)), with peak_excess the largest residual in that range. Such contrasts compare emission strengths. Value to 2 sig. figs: 0.23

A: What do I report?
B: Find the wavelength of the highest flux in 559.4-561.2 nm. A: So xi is 560.774 nm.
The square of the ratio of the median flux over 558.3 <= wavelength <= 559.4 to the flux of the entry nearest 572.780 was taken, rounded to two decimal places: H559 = 0.87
